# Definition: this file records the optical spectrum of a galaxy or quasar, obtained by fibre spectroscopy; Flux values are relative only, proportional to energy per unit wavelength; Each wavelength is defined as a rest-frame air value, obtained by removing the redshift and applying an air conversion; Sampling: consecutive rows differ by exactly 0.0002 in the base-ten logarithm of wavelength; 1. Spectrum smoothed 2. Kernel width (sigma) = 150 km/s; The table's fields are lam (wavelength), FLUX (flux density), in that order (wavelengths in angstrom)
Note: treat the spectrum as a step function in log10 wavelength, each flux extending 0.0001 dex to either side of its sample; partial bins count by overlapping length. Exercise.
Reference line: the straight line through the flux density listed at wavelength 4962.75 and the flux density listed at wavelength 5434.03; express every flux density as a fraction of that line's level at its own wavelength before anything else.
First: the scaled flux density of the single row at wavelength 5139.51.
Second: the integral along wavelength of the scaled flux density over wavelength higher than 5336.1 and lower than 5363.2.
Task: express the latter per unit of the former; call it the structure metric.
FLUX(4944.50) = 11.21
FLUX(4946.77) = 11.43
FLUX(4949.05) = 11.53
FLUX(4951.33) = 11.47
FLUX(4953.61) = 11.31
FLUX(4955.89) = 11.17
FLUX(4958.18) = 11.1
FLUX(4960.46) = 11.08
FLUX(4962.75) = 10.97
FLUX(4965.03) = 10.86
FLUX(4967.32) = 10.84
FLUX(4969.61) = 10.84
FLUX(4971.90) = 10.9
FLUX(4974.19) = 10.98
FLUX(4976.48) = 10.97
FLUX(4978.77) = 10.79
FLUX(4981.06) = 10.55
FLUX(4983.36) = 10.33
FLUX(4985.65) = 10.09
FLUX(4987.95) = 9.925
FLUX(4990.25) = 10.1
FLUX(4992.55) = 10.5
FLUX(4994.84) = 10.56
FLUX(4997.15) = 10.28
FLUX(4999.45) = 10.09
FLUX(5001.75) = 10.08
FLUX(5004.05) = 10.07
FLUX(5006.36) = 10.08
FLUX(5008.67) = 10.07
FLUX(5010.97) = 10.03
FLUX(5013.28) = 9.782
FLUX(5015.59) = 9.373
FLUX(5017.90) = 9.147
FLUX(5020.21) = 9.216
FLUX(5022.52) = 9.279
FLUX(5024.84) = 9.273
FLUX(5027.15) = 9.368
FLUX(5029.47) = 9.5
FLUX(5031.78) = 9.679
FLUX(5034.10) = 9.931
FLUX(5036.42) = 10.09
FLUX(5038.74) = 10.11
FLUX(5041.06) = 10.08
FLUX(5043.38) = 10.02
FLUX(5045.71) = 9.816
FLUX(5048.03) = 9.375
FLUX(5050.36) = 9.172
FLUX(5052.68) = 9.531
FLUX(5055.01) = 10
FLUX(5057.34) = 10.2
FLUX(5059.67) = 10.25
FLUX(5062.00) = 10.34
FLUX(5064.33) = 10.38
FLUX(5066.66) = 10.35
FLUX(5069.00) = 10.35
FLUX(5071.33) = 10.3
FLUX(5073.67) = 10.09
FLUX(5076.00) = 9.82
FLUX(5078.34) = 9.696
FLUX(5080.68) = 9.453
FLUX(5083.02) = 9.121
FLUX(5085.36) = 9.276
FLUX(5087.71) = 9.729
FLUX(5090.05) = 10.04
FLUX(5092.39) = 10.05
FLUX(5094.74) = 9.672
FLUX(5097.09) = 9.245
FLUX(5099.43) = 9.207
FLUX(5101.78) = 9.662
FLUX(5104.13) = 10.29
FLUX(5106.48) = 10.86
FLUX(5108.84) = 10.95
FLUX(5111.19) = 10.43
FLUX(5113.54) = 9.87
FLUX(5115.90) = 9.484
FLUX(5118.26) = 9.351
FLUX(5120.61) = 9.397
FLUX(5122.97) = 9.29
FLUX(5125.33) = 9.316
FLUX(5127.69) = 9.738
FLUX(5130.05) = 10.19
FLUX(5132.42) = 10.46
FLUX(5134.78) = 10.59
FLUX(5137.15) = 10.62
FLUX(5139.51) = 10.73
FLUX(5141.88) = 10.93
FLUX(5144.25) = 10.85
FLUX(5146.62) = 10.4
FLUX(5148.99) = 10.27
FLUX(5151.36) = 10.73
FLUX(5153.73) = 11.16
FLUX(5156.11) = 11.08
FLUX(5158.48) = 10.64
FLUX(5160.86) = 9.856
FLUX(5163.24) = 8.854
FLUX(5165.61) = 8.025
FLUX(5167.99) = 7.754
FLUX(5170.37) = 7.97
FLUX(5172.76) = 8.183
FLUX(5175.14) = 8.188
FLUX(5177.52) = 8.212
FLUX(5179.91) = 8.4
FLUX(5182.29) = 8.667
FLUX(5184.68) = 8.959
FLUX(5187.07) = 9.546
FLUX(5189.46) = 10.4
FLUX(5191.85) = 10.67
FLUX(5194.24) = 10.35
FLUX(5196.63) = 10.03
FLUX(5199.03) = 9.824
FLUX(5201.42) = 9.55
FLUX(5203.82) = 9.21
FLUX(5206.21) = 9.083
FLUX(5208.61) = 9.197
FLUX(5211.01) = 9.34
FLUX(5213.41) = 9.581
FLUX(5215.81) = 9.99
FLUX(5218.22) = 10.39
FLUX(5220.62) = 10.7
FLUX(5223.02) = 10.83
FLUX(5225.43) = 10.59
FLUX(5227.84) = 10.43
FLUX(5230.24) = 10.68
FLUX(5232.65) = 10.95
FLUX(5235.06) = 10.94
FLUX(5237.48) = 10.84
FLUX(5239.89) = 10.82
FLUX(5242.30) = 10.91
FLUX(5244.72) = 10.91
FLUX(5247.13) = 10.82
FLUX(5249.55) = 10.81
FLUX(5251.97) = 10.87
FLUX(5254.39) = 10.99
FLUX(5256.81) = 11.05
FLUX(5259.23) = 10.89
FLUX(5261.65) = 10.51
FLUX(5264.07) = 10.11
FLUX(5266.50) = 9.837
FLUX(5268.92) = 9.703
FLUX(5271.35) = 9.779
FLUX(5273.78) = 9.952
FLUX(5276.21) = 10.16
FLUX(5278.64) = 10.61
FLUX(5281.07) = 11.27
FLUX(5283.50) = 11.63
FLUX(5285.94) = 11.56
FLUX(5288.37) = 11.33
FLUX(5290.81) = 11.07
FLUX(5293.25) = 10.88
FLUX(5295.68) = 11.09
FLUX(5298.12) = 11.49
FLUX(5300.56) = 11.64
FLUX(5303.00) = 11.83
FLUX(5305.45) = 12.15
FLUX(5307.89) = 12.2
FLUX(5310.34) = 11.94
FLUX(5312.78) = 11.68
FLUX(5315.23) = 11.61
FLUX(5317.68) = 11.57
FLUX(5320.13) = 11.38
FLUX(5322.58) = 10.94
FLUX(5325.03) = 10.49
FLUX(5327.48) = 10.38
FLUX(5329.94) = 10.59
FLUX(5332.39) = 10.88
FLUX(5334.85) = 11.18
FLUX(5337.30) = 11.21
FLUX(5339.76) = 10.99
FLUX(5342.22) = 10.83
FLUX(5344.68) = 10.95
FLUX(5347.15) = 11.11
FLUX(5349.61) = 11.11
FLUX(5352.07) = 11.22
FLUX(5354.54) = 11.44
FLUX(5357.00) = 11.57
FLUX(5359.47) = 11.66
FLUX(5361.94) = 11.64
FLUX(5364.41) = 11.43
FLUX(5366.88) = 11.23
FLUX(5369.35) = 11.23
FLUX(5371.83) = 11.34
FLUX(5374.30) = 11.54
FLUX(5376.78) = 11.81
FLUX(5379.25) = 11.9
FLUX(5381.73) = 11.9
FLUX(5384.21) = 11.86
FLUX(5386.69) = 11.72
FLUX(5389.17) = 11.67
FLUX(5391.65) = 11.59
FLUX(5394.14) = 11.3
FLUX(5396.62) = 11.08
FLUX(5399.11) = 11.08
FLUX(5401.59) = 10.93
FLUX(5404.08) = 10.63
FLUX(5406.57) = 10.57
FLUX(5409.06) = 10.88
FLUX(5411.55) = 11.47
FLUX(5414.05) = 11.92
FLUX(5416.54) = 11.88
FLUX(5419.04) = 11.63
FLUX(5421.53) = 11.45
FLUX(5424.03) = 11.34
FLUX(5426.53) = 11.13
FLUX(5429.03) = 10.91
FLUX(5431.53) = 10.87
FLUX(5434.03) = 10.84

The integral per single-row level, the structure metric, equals 28.6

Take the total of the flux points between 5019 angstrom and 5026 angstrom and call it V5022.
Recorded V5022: 27.8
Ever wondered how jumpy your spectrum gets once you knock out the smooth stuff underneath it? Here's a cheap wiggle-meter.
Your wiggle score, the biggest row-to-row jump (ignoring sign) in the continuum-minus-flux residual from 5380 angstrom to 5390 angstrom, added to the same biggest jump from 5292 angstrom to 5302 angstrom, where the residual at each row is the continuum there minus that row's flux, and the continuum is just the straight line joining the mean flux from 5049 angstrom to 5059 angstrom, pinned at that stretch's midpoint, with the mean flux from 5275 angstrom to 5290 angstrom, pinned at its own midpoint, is 0.54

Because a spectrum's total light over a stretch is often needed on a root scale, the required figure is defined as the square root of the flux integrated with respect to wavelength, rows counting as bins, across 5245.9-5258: 11.5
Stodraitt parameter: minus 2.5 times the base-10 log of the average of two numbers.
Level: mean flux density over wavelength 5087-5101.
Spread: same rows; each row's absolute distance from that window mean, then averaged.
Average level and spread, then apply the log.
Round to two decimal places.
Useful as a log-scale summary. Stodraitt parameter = -1.74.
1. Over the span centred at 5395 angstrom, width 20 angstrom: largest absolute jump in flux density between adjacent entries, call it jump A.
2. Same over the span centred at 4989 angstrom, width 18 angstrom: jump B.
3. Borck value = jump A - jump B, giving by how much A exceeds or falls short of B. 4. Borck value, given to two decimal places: -0.10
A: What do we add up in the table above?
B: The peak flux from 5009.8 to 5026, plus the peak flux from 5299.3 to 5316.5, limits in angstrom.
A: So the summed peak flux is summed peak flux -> 22.2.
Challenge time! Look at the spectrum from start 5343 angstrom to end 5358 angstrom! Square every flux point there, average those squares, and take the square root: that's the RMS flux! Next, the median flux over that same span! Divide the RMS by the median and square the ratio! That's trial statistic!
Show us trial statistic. 1.01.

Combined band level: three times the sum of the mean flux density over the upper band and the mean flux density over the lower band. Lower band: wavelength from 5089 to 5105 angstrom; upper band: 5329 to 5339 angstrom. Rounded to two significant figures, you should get 62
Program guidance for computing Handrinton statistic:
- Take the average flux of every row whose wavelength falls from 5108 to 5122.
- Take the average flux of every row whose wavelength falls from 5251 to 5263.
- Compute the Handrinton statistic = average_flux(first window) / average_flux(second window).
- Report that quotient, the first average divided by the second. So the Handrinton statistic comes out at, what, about 0.91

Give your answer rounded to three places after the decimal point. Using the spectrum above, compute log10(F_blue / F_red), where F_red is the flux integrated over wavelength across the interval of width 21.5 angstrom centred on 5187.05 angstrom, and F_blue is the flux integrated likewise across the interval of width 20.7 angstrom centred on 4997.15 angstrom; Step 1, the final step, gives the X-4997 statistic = 0.015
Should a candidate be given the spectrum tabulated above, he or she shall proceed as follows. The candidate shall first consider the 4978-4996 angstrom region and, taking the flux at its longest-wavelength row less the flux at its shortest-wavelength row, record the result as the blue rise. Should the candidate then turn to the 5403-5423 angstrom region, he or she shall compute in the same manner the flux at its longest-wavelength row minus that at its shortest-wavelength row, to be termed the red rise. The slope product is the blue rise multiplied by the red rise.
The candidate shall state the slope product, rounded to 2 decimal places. -0.19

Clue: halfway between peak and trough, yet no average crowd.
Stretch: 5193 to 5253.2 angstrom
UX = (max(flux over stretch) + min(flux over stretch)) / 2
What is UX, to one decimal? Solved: 10.0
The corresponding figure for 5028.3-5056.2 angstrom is 9.6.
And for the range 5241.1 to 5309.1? 11.0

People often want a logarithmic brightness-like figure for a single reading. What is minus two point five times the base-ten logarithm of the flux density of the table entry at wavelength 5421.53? -2.65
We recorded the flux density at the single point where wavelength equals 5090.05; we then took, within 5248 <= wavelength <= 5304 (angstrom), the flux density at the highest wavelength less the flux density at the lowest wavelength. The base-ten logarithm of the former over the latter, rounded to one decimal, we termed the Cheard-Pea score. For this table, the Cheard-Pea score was 1.0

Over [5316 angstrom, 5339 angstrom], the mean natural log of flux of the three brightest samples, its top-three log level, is 2.43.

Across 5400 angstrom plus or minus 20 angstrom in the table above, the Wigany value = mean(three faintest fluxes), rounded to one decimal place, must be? 10.7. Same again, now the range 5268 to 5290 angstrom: 9.8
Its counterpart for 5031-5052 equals 9.4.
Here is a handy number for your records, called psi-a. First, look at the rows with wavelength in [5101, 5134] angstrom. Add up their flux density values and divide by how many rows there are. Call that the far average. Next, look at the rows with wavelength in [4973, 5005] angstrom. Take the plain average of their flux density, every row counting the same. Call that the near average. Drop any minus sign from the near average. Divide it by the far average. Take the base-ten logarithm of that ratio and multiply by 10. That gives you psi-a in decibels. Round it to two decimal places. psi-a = 0.18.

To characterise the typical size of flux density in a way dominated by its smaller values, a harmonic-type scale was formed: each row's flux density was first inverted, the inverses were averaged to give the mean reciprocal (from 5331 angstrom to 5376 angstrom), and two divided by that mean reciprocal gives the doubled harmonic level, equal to 22.5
